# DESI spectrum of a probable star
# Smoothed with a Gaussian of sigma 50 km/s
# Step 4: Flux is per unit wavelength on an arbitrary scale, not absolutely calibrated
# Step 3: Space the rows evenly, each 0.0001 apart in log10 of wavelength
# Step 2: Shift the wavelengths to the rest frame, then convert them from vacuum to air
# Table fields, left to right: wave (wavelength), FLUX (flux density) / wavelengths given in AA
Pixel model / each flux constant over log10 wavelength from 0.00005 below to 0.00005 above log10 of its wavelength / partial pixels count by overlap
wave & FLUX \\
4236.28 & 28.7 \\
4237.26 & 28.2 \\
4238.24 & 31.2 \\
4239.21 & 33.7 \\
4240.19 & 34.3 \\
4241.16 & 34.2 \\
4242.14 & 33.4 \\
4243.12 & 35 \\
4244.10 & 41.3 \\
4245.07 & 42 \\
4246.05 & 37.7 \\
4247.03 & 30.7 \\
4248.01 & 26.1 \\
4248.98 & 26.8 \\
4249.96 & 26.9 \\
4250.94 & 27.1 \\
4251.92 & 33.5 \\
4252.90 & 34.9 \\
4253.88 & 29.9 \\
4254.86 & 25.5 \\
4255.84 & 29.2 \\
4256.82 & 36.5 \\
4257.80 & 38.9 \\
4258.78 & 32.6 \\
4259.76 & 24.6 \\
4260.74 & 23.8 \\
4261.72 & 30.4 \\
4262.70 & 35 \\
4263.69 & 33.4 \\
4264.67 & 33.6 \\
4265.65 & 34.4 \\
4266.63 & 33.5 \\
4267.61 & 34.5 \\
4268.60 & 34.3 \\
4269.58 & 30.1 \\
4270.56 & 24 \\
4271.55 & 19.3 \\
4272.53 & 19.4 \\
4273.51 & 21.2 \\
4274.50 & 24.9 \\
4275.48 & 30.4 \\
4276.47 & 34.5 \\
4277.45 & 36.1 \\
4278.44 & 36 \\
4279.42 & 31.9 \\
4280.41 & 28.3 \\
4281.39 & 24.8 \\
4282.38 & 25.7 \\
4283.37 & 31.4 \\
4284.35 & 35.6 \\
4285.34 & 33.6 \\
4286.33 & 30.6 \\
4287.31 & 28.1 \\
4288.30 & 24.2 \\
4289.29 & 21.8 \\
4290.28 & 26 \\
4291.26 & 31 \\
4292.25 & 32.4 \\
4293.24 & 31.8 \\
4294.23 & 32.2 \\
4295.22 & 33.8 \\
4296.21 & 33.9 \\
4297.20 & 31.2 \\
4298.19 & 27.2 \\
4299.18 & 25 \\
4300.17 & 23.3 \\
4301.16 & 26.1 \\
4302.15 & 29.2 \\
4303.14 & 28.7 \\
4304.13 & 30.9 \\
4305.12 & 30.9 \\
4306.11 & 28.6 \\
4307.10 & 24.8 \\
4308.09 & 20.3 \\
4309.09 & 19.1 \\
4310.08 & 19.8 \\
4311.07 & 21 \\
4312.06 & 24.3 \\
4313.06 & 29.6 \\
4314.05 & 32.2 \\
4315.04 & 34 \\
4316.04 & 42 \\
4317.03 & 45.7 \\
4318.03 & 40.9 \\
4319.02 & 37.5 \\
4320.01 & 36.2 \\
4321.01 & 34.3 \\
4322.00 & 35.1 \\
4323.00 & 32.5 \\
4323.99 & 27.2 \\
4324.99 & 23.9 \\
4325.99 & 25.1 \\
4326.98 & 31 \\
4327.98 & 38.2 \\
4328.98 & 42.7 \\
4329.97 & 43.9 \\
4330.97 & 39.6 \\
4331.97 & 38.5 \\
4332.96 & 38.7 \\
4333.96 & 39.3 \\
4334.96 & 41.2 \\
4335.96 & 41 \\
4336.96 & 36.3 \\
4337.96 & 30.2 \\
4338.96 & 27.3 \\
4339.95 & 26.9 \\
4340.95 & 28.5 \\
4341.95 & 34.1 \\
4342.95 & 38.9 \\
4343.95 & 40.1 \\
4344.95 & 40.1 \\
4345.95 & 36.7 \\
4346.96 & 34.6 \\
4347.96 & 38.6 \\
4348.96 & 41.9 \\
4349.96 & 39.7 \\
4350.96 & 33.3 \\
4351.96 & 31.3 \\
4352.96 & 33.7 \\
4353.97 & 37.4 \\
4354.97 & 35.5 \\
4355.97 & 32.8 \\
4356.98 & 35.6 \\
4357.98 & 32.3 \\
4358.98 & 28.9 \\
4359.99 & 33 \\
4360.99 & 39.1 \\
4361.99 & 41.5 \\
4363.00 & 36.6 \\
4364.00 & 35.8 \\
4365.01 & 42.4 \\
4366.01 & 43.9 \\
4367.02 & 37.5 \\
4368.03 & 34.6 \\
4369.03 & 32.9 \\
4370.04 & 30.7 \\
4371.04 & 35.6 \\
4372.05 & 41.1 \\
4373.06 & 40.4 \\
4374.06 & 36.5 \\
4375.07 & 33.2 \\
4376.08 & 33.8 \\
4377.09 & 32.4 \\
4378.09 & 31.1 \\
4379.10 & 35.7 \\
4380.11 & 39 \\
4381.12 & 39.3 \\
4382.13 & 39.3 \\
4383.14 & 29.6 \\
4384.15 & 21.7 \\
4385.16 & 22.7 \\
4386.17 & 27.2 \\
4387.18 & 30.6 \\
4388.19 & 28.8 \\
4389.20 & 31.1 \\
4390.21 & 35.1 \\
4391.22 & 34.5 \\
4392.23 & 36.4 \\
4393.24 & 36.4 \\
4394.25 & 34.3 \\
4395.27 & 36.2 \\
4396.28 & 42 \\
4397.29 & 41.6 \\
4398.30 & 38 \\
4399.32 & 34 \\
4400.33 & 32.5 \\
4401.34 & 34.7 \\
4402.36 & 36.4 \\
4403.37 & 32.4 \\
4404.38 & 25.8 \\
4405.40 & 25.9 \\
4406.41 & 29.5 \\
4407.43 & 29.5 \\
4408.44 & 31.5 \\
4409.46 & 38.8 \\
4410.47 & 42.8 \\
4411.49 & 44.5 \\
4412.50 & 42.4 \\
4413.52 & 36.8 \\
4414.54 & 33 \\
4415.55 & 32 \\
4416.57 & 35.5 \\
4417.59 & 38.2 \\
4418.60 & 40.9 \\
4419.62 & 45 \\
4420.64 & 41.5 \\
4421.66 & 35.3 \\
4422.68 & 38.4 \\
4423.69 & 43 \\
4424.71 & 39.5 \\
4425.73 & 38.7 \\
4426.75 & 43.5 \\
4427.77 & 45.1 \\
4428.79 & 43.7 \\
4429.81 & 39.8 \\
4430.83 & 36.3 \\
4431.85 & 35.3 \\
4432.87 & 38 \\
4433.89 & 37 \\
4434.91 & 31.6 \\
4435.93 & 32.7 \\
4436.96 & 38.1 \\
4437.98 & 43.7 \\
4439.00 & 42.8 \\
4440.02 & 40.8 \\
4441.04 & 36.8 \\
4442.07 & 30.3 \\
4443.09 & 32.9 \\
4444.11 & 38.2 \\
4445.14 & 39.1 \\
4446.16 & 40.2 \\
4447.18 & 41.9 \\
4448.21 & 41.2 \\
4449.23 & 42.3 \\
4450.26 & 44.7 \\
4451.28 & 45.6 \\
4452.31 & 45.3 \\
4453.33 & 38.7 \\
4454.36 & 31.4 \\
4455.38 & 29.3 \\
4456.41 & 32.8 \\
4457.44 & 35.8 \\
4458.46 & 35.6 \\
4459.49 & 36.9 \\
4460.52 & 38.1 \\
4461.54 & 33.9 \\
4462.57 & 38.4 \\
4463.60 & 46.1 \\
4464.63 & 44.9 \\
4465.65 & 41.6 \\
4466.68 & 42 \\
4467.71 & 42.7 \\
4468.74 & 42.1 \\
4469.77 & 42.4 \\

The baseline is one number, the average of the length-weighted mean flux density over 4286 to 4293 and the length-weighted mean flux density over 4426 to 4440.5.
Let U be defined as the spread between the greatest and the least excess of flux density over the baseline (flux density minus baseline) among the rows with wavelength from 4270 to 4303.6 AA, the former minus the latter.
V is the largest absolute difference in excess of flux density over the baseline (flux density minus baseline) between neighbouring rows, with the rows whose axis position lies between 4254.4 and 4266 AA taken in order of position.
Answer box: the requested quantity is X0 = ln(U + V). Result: 3.2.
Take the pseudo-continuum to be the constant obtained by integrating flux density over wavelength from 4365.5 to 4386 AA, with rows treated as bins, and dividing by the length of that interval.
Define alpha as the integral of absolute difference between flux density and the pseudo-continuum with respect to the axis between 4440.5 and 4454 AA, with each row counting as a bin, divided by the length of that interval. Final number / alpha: 6.2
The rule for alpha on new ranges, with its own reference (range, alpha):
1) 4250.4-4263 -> 4.8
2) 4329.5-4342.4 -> 5.3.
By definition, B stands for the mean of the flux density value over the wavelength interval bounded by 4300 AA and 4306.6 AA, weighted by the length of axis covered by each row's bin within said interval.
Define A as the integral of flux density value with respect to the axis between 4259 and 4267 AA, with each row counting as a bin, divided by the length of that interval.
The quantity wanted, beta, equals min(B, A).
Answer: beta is 28.5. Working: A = 31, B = 28.5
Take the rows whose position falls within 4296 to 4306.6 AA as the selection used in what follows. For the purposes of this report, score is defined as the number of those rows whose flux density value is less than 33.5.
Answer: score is 10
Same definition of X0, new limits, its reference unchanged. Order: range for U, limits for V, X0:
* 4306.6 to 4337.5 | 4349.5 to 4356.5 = 3.5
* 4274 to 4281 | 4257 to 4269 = 3.0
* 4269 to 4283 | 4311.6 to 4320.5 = 3.2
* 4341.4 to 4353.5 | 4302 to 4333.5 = 2.9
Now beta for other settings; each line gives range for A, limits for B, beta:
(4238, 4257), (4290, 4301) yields 29.8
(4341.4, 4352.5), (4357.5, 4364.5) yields 35.3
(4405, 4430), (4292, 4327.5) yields 30.0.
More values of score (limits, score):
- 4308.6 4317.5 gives 6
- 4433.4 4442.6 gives 3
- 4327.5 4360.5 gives 10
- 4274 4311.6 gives 31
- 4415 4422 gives 1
